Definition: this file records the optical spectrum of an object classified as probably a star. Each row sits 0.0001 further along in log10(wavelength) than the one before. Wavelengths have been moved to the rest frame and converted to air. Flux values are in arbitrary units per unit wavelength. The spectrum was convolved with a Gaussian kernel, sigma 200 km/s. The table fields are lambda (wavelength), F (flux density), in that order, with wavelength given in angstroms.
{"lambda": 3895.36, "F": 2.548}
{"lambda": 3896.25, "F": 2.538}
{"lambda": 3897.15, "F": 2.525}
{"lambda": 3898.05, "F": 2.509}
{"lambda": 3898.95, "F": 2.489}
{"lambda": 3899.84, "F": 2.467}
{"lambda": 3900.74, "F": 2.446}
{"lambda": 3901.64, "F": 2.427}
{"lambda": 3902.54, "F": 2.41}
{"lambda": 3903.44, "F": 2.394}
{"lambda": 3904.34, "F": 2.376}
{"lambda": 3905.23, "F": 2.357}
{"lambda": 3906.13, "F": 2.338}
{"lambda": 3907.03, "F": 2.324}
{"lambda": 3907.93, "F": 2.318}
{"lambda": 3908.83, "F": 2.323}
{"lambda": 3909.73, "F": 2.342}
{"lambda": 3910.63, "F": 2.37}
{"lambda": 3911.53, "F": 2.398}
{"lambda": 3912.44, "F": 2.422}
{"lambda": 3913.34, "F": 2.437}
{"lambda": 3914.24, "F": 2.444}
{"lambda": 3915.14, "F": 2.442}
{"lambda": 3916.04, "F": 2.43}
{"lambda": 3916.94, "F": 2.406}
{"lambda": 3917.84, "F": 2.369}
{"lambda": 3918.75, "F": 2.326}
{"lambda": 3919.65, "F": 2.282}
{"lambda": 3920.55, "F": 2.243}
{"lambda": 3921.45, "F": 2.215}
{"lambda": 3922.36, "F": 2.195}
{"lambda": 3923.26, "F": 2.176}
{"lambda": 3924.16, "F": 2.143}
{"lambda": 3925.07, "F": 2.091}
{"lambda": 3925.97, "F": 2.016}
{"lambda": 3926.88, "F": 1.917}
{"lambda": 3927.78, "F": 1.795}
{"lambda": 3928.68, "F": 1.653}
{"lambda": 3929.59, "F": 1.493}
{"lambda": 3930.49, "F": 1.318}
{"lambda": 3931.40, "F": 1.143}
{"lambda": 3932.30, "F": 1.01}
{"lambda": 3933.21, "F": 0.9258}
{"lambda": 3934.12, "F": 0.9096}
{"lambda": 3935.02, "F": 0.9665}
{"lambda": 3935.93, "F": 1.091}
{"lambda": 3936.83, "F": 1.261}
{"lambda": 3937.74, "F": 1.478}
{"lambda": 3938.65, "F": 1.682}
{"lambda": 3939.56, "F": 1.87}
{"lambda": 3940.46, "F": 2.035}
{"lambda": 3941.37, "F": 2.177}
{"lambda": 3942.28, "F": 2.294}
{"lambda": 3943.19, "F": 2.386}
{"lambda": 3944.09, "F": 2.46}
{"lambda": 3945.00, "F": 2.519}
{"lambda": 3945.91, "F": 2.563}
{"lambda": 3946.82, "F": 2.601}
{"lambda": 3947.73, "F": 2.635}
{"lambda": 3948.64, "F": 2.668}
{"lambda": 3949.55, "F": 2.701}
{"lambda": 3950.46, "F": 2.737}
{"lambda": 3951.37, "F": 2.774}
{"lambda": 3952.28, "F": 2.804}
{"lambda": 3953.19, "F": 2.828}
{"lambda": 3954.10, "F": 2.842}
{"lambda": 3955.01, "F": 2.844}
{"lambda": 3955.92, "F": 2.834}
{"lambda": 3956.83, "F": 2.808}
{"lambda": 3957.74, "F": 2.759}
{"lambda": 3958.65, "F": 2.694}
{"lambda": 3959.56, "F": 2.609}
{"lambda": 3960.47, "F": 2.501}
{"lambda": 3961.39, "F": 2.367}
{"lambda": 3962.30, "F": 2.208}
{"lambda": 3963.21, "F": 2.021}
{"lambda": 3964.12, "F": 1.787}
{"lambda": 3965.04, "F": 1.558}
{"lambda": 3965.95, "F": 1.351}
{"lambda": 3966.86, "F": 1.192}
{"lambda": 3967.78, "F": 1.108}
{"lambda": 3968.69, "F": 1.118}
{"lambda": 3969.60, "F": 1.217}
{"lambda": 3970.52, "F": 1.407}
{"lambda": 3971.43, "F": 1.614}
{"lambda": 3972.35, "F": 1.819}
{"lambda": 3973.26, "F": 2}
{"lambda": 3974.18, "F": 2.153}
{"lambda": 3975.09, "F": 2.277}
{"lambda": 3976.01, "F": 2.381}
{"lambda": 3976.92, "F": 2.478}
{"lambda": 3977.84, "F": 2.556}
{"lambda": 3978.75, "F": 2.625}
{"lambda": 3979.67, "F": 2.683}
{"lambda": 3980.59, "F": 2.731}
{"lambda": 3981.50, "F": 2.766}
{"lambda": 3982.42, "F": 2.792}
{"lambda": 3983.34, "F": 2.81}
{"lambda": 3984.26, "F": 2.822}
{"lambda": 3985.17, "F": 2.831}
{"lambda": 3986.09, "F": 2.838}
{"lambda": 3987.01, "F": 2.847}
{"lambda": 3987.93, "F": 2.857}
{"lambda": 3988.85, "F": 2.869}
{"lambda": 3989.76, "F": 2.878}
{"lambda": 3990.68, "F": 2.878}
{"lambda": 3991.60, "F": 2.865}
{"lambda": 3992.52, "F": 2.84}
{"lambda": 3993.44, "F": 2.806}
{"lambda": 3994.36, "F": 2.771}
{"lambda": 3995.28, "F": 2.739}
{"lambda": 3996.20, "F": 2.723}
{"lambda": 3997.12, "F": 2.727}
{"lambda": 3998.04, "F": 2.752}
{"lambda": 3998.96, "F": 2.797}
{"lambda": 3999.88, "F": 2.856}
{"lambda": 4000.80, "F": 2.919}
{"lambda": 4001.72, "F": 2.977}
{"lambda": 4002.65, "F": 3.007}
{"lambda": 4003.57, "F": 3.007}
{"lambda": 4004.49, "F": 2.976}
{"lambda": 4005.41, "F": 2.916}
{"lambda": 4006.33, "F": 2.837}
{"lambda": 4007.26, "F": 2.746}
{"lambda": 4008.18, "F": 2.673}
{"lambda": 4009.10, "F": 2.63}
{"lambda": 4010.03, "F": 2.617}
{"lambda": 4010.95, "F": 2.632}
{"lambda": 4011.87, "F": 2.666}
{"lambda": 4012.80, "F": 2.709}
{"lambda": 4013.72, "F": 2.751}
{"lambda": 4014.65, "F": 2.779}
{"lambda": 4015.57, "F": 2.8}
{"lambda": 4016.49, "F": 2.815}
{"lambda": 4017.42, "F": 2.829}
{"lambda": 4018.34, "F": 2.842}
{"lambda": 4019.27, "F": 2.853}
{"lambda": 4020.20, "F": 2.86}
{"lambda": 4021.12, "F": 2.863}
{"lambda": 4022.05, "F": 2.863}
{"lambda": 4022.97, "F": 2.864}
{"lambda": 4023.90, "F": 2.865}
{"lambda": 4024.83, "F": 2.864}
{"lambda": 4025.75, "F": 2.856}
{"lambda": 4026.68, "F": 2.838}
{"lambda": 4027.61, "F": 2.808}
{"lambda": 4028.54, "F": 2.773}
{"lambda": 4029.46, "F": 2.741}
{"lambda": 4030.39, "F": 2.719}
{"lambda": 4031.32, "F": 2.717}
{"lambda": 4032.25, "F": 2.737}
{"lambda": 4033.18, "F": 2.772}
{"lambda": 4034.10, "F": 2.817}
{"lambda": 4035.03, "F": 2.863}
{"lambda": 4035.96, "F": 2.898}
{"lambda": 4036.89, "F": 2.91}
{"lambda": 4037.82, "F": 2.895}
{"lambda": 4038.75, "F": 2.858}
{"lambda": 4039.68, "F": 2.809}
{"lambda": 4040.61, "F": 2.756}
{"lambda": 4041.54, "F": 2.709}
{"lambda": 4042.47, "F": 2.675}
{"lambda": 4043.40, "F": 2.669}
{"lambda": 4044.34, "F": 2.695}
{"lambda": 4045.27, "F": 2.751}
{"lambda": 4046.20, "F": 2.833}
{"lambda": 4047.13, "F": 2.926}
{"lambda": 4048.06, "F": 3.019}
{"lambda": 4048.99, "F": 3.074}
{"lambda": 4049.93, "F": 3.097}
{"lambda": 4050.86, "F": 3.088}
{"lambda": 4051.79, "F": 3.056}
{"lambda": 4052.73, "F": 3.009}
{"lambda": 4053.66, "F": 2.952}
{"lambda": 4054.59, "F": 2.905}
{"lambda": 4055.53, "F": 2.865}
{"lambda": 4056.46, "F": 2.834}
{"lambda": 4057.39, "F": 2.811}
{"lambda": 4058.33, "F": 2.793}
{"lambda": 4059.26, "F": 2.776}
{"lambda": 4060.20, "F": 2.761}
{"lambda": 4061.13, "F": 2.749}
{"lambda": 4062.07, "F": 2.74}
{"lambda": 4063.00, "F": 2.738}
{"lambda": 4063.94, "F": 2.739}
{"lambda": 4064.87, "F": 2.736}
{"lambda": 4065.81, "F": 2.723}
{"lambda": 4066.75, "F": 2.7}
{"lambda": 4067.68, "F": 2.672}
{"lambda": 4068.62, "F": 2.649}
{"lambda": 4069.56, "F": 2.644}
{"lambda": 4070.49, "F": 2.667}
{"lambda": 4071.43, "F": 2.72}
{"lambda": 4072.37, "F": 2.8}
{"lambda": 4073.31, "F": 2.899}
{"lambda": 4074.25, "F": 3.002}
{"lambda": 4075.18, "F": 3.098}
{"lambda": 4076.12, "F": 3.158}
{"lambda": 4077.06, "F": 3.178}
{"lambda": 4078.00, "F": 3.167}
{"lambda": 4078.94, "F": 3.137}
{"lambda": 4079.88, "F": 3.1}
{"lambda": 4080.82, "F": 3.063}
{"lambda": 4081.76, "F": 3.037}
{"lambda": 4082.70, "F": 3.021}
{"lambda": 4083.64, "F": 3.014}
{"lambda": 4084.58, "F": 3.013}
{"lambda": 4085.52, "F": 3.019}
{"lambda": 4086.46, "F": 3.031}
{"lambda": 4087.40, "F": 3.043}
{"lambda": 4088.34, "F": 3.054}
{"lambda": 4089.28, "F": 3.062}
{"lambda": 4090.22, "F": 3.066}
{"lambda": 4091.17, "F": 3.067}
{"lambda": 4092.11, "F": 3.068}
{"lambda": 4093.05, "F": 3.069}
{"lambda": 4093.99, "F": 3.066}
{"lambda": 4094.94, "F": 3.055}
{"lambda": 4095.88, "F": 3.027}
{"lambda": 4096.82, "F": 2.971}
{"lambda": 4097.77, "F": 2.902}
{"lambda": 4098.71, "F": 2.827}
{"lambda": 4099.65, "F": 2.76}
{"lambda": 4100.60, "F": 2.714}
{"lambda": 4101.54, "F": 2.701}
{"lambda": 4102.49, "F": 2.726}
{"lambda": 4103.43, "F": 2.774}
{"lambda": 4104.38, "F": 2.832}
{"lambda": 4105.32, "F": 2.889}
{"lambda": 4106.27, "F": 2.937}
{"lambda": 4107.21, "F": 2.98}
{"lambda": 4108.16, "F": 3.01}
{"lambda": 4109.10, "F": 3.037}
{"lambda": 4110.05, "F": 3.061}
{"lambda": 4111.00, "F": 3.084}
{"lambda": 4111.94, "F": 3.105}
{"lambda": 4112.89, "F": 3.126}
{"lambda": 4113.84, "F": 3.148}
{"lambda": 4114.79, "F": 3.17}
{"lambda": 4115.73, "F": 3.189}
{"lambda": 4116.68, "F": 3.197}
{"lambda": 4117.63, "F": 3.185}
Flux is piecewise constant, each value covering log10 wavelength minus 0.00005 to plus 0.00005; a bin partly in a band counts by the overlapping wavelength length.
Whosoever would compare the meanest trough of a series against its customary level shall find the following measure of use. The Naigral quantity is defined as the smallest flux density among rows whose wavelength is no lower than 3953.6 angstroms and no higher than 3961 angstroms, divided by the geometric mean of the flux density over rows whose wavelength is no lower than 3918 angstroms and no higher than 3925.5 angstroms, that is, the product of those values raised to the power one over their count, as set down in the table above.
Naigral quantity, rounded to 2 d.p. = 1.13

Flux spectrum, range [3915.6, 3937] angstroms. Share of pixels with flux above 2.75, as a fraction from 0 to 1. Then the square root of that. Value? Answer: 0.00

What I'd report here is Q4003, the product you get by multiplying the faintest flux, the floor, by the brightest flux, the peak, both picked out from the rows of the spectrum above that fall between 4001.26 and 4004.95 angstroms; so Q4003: 8.9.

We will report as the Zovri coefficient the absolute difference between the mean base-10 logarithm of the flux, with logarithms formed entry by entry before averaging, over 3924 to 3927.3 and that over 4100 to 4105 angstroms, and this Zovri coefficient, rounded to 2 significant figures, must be 0.13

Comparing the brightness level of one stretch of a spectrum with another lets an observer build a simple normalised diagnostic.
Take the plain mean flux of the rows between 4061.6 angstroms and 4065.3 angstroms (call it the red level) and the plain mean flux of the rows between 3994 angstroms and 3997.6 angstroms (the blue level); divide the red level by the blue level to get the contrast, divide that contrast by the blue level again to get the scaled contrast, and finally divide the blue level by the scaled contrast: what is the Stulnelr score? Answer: 7.5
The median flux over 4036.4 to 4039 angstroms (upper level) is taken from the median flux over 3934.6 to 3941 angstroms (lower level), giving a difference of -1.4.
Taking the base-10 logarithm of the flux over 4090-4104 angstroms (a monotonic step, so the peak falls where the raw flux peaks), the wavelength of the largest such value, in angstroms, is 4093.05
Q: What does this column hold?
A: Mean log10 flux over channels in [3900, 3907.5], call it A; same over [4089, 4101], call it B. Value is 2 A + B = 1.23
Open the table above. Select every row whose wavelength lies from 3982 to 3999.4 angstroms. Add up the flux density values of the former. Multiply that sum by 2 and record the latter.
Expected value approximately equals 107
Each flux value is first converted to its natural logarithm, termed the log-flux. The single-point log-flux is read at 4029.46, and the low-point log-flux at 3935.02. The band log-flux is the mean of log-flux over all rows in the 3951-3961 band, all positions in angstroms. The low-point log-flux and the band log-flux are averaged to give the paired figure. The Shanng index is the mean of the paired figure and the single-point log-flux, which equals 0.75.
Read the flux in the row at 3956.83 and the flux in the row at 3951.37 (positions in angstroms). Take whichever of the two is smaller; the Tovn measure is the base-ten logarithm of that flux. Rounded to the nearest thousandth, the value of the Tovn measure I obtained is 0.443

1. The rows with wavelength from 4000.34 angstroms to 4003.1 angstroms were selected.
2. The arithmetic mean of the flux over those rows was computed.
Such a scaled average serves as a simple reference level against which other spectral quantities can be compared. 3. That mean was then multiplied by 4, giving 12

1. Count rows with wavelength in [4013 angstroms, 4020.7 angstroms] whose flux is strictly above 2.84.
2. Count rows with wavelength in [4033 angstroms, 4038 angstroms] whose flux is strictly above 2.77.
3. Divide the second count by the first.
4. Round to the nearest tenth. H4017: 2.0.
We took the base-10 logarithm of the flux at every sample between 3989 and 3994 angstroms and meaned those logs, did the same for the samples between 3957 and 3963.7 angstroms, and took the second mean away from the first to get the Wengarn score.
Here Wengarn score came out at 0.07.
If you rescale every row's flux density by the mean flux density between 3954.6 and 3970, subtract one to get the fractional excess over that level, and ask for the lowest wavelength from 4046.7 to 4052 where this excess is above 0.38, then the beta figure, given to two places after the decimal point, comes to 4047.13 angstroms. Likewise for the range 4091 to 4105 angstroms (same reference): 4091.17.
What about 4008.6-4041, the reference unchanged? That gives 4018.34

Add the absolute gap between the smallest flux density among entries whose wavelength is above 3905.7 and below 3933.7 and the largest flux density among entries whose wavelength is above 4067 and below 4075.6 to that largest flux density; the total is 5.3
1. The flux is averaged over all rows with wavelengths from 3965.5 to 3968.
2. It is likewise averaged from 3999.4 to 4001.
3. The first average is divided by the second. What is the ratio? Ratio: 0.42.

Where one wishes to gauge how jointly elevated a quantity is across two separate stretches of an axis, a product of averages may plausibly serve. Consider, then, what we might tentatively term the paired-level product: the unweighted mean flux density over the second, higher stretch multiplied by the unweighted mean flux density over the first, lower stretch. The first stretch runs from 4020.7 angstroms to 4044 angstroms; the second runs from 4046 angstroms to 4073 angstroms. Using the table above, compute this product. 7.94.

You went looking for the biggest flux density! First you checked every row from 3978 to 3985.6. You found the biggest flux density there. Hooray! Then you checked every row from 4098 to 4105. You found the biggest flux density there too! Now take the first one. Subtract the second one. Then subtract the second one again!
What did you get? -2.8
